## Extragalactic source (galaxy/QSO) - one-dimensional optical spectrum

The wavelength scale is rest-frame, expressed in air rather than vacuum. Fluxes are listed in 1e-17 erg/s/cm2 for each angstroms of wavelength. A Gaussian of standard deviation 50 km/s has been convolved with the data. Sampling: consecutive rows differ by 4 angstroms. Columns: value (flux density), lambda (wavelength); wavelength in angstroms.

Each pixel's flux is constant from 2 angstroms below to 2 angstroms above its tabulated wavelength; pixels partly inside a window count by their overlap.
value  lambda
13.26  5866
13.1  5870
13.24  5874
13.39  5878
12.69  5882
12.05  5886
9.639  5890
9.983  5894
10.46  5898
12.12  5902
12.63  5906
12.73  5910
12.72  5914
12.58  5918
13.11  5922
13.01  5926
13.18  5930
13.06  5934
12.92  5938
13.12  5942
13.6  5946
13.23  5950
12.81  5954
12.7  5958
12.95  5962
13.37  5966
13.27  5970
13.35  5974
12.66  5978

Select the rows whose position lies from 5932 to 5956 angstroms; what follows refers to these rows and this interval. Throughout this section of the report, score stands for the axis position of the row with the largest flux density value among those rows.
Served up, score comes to 5946 angstroms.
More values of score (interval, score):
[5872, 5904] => 5878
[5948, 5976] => 5966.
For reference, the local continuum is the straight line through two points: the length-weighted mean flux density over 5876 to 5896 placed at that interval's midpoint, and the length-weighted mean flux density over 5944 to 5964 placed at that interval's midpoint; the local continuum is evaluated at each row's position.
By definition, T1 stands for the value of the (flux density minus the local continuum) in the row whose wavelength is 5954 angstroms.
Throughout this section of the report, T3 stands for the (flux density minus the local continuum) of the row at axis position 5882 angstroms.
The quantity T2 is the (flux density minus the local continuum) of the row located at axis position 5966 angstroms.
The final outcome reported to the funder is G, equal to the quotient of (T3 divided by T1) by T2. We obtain -108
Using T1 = -0.25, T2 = 0.05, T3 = 1.2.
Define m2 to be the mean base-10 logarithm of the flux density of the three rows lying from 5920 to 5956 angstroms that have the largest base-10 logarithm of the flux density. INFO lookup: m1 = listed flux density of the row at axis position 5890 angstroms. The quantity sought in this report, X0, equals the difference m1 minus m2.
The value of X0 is 8.5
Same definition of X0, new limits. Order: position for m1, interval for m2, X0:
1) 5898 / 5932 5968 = 9.3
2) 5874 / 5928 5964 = 12.1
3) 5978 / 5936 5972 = 11.5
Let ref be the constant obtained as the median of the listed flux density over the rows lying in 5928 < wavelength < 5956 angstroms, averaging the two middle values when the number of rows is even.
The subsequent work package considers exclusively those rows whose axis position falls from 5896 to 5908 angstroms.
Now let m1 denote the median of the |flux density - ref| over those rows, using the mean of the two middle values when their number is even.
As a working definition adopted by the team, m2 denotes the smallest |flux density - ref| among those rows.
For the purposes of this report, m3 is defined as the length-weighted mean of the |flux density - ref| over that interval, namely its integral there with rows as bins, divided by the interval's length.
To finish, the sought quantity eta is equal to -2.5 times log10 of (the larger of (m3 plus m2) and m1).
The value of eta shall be -0.7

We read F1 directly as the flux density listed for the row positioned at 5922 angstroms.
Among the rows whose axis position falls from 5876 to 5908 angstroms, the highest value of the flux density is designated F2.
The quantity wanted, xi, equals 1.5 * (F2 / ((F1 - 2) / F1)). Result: 23.7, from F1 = 13.11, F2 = 13.39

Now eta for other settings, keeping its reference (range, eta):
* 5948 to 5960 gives 1.0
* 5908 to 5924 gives 1.0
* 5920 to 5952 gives 2.2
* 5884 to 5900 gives -1.4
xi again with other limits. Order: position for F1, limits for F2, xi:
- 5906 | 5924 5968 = 24.2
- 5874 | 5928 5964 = 24.0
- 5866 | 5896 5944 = 23.3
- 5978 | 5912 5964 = 24.2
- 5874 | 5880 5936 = 23.3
